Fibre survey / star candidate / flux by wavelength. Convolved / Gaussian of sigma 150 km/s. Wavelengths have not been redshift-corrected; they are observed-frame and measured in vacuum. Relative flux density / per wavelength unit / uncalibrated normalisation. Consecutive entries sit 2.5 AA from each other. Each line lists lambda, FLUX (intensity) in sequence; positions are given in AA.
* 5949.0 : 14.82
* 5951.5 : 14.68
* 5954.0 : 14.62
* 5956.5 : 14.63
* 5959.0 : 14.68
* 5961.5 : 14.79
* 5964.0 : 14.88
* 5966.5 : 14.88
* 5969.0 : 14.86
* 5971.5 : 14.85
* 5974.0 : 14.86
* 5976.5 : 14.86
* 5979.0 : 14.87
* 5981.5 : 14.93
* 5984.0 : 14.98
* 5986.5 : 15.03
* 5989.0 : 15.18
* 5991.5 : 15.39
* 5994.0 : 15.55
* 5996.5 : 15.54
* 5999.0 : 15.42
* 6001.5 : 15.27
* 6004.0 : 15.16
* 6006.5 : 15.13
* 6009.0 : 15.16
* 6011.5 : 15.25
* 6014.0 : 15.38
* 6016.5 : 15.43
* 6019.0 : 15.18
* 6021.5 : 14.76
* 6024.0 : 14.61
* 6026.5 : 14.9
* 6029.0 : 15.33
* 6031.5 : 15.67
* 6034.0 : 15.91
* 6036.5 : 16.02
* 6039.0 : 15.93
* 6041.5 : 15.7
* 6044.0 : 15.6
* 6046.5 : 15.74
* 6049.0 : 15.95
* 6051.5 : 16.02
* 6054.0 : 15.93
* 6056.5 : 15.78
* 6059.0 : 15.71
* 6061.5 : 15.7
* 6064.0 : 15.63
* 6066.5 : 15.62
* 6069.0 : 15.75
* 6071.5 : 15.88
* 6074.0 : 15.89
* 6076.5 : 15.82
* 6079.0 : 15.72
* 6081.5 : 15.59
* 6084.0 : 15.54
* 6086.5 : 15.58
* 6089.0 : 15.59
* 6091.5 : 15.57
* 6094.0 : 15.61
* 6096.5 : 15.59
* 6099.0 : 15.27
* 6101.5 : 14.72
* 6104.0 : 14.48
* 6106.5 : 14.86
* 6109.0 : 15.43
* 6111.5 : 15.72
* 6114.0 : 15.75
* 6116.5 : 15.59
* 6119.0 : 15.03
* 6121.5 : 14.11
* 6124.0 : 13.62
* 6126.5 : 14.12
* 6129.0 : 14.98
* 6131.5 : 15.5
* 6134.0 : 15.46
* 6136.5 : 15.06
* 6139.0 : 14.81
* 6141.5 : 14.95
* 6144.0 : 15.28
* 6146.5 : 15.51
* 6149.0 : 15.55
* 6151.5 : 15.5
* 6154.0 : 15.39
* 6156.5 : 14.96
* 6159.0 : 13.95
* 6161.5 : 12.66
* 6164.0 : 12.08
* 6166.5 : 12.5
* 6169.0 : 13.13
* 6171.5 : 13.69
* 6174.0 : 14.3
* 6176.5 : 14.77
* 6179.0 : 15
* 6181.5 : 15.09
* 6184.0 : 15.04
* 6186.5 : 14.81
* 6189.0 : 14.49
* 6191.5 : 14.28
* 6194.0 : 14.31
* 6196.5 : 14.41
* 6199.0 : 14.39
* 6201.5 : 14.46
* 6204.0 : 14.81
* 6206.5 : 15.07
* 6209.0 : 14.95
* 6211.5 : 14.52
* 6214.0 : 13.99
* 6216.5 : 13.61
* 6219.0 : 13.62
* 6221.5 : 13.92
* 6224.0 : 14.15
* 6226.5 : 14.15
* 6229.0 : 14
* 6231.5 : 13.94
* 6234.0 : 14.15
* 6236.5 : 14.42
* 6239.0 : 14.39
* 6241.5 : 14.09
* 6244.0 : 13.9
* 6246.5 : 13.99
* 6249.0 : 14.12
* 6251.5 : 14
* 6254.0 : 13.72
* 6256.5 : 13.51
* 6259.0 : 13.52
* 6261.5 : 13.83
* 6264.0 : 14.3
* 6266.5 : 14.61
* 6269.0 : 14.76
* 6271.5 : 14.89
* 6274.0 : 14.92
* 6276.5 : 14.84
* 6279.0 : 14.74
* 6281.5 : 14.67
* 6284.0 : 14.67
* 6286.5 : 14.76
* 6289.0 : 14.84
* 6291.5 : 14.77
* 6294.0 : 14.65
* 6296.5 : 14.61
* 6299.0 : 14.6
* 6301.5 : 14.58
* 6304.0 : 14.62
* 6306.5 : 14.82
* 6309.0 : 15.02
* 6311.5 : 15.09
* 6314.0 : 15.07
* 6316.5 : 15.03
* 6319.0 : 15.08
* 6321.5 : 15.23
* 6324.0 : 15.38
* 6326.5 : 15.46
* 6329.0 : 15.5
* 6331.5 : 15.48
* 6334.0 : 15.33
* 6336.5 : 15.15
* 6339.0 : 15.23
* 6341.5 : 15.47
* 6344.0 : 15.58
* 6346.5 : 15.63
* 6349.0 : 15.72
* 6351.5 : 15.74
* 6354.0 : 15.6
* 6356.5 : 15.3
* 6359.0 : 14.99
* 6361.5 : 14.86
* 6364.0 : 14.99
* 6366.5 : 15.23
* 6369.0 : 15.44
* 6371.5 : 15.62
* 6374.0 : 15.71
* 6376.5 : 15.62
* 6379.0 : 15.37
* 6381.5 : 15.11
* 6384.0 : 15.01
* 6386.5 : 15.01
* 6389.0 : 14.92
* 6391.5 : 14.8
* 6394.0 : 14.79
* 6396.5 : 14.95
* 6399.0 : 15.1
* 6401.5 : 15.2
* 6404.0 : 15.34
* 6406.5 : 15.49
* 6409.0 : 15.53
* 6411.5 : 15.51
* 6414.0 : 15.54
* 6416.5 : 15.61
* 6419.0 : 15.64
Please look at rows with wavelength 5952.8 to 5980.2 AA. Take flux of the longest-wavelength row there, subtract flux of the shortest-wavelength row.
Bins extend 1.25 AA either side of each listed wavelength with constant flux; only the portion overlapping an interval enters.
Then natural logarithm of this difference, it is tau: -1.39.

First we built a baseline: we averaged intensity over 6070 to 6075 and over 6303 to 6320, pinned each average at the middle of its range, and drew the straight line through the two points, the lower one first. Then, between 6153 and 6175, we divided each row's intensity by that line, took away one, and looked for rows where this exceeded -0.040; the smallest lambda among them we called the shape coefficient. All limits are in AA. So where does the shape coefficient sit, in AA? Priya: 6154.0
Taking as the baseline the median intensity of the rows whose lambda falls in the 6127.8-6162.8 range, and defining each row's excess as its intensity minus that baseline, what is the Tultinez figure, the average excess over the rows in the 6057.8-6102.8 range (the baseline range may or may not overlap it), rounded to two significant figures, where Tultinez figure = 0.43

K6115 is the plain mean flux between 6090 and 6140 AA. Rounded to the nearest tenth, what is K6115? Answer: 15.1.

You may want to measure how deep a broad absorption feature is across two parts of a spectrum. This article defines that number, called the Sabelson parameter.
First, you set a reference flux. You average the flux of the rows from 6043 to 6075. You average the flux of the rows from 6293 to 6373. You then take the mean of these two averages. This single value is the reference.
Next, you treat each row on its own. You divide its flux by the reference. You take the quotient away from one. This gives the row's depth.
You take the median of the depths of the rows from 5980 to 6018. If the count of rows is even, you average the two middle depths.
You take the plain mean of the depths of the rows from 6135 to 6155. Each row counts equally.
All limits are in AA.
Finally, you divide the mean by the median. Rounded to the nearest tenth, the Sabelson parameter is 1.0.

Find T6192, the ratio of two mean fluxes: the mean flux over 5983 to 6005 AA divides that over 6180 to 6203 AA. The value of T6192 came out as 0.955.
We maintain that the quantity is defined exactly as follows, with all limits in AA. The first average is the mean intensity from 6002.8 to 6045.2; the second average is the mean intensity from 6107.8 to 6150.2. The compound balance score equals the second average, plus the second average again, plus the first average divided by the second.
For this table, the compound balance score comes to 31.2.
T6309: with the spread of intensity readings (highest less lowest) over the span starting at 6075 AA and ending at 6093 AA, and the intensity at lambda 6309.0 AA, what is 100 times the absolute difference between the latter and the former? 1474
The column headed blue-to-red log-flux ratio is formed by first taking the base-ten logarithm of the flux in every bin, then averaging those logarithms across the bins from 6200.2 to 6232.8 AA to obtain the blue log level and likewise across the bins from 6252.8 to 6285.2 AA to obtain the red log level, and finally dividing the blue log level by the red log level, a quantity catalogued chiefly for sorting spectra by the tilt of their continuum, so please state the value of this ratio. 0.996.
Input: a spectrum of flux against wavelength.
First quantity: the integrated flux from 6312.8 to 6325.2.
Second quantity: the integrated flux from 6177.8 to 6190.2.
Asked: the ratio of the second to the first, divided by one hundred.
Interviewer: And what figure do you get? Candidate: 0.0098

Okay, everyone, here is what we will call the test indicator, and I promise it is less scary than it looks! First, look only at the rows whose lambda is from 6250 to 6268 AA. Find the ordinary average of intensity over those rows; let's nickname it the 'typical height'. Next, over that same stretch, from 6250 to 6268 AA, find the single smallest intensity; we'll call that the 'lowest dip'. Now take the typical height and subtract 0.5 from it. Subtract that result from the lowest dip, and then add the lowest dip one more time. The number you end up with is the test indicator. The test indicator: 13.6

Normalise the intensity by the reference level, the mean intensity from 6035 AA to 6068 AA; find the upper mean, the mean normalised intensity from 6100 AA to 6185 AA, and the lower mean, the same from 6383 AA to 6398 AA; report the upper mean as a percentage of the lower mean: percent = 98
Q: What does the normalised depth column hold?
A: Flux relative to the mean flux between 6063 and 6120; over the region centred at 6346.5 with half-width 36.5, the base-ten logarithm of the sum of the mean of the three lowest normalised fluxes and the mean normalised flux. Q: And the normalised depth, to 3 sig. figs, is 0.291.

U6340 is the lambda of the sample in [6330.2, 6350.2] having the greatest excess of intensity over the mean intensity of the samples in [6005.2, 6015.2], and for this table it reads 6349.0 AA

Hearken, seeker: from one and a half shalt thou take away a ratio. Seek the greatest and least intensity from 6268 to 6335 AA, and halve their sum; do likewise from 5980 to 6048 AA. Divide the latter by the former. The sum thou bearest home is 0.48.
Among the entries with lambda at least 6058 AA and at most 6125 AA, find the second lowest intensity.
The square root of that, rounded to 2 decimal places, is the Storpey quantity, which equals 3.76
